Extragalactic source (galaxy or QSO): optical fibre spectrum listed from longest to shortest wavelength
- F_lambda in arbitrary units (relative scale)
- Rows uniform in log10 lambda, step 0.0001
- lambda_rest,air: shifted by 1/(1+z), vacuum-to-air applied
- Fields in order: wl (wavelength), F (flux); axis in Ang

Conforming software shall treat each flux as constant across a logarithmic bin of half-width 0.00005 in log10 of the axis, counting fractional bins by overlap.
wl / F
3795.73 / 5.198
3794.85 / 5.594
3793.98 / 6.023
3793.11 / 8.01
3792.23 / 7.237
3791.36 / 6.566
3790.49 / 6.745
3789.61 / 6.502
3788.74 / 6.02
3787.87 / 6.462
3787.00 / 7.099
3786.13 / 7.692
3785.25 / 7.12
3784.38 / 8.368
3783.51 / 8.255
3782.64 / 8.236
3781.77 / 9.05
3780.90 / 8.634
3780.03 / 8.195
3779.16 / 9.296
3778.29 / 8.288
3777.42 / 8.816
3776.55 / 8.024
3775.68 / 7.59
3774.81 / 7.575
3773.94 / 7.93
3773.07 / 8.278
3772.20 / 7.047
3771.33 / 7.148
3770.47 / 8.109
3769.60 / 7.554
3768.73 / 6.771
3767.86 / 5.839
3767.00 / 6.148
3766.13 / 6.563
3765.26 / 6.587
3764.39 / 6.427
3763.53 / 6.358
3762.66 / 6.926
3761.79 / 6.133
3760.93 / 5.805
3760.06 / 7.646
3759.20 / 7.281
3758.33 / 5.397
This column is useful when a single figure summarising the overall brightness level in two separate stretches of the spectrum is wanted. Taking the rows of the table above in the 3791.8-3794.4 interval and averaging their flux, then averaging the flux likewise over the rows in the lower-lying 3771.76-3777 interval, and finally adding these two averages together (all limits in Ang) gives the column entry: 14.8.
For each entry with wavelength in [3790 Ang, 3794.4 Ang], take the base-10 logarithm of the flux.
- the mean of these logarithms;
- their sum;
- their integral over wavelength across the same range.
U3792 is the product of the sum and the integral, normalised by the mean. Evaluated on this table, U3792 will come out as 18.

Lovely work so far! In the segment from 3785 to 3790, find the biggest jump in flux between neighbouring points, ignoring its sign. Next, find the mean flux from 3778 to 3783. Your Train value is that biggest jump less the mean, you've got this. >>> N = -8.0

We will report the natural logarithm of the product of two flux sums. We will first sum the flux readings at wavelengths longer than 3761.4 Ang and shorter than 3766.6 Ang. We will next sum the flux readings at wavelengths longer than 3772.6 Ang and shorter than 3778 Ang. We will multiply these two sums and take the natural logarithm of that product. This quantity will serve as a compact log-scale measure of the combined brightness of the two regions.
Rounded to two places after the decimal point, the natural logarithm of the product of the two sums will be 7.54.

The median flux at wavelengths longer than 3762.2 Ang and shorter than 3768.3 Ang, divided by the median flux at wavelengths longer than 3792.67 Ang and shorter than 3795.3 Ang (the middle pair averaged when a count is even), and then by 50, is 0.0213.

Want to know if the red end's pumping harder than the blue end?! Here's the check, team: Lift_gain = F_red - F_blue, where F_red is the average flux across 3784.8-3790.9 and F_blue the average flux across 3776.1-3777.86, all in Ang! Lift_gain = -1.6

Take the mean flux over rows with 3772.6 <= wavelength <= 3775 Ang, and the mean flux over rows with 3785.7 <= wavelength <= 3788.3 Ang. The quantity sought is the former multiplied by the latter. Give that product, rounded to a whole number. 56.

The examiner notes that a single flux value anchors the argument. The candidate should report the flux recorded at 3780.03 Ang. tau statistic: 8.195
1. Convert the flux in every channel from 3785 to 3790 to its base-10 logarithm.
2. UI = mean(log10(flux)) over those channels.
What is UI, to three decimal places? 0.832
